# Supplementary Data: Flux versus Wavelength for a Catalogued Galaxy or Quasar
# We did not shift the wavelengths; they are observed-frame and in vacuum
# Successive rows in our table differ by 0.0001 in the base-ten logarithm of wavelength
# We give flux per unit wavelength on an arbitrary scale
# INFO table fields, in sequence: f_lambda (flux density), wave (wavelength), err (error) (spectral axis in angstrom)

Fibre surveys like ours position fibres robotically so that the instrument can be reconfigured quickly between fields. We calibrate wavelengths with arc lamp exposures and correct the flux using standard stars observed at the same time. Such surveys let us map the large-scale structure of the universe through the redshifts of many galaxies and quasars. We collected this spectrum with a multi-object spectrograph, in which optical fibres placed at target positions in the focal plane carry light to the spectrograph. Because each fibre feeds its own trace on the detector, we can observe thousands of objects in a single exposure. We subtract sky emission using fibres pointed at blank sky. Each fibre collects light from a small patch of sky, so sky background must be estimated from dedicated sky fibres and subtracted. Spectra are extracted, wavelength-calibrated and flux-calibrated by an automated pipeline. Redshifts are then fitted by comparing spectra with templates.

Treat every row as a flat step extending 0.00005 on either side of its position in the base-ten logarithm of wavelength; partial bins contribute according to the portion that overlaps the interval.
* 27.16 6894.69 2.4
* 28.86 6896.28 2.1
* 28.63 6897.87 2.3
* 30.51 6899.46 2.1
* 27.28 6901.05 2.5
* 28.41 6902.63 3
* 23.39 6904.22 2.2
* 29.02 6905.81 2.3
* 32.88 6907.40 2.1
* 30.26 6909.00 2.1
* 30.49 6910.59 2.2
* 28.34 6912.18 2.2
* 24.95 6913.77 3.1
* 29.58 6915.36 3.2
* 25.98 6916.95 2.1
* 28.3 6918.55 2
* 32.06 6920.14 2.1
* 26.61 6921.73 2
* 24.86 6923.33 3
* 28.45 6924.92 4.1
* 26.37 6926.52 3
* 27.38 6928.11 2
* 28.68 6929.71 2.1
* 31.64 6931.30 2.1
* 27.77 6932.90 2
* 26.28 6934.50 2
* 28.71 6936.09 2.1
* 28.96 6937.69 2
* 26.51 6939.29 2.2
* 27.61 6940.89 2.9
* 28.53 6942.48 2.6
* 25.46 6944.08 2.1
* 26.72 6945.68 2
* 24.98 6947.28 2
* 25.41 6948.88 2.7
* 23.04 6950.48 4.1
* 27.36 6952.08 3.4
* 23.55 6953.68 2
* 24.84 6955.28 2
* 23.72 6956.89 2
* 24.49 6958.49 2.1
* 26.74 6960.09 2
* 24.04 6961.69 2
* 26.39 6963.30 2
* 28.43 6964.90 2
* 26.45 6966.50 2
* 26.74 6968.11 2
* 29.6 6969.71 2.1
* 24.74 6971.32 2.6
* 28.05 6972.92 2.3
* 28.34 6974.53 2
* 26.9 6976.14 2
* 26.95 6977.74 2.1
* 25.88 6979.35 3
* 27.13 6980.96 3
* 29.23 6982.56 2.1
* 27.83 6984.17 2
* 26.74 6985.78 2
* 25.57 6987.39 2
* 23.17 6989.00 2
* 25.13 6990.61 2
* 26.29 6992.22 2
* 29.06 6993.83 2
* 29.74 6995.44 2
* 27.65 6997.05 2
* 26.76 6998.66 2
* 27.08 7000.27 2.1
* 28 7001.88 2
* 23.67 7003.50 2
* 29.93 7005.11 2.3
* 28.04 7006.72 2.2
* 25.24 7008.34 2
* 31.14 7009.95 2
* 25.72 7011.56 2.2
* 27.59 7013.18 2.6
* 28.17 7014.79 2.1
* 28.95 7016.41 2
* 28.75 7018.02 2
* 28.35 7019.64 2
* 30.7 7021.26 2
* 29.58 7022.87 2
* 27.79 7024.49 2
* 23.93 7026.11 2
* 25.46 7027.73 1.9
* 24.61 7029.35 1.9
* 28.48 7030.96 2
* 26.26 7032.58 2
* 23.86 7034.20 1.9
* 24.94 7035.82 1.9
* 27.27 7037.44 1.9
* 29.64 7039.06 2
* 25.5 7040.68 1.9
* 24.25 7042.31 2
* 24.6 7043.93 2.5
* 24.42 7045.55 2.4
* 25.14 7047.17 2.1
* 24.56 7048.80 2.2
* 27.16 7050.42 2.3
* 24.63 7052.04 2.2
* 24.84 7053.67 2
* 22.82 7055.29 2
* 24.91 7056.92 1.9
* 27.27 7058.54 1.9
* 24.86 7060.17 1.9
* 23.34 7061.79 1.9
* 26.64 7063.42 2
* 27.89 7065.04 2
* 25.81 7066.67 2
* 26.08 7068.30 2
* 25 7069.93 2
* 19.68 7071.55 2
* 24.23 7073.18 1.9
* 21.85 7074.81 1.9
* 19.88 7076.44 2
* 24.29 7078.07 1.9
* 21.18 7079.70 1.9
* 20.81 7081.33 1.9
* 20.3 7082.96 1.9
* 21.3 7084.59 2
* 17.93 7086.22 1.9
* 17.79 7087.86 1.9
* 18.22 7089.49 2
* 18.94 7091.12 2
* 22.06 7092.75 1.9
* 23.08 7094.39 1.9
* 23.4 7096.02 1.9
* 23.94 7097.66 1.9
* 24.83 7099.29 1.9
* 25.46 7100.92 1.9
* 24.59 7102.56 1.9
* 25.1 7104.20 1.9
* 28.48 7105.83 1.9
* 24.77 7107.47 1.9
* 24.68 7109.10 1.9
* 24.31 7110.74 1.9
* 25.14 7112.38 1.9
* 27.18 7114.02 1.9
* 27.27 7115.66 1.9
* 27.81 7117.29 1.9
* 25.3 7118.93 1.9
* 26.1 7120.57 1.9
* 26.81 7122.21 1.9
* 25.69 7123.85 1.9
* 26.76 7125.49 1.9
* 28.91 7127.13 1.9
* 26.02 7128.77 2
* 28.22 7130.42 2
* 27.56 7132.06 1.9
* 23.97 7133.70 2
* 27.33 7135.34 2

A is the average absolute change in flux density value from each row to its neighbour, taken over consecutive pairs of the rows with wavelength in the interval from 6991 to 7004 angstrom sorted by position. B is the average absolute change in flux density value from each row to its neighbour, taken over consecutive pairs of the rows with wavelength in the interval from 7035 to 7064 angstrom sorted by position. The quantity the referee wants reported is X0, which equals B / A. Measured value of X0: 1.06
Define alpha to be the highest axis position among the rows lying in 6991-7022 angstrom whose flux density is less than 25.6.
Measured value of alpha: 7008.34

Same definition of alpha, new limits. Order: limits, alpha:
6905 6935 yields 6923.33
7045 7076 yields 7074.81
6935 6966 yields 6961.69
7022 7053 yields 7052.04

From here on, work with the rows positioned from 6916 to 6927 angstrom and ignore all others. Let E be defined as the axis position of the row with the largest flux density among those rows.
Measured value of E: 6920.14 angstrom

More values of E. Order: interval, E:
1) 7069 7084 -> 7069.93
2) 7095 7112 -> 7105.83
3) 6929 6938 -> 6931.30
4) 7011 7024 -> 7021.26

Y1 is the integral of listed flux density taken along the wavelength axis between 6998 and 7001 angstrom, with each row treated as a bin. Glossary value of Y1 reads 81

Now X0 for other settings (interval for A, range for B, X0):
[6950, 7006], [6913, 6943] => 1.26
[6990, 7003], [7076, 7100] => 1.13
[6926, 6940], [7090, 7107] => 0.64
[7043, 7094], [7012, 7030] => 0.71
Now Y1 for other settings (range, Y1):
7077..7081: 89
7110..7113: 74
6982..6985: 85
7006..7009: 80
